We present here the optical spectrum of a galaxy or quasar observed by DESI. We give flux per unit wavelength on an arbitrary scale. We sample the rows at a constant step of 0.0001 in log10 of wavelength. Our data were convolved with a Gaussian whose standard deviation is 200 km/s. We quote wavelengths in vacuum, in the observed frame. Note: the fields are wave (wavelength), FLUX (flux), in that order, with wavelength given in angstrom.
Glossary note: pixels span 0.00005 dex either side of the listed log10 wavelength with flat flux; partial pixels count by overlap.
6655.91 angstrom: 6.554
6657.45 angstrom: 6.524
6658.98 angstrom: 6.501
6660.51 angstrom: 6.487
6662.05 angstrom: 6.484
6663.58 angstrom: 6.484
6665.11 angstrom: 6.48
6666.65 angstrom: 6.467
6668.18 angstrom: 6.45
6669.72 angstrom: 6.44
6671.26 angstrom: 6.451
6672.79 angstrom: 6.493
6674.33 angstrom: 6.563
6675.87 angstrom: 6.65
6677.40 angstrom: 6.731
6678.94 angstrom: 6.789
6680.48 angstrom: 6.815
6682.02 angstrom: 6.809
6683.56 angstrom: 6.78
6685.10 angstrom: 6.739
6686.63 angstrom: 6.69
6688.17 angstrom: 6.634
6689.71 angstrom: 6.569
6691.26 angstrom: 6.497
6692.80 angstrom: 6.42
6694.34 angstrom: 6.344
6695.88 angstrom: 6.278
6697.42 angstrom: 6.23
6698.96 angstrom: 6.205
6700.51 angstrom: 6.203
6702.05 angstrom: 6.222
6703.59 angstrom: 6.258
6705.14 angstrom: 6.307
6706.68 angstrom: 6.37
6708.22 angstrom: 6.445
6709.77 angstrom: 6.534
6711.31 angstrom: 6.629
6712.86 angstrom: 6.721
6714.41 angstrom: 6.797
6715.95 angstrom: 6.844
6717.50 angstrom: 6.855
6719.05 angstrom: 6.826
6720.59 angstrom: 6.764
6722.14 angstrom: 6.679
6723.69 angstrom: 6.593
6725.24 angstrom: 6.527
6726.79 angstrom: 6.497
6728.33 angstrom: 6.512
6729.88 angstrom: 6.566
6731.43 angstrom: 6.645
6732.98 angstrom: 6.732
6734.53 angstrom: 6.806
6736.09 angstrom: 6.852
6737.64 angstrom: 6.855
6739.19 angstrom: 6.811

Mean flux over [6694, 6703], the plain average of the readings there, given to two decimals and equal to 6.25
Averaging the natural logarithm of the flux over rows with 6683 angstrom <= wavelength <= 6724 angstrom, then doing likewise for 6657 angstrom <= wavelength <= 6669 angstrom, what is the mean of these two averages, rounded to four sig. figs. 1.873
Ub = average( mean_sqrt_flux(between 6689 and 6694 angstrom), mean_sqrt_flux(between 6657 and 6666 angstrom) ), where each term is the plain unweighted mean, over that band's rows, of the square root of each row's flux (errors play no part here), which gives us 2.55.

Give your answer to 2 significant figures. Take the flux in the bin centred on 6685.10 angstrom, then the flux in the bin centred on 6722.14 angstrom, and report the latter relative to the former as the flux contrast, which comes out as 0.99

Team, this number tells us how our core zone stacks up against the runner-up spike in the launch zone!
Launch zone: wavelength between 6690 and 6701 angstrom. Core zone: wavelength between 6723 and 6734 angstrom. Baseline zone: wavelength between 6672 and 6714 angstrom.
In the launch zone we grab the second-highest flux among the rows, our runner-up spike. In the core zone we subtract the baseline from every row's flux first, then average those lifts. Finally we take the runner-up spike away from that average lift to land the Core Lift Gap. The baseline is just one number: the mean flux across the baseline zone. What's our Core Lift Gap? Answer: -6.35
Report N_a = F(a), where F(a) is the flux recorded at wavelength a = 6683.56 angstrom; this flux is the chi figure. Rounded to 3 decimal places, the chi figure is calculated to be 6.780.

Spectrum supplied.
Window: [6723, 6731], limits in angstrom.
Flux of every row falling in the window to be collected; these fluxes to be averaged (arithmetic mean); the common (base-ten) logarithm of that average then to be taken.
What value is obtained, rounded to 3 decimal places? 0.816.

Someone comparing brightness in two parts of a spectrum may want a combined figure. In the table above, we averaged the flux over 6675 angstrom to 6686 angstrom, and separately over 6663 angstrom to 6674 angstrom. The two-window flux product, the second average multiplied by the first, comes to 43.7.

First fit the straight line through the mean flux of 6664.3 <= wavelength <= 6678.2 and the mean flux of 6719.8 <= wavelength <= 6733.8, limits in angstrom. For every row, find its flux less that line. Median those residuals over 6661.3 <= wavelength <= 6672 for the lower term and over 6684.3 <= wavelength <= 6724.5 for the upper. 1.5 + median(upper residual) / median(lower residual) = 2.2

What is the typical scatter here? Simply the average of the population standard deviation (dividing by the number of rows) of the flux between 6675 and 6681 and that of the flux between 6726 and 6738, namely 0.10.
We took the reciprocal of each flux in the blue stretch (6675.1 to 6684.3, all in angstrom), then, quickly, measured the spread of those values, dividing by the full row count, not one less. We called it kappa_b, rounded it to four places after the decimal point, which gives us 0.0013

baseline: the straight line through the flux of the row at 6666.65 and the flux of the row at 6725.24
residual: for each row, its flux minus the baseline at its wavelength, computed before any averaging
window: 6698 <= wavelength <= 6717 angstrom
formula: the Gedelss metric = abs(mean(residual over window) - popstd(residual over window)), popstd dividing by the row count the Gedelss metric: 0.27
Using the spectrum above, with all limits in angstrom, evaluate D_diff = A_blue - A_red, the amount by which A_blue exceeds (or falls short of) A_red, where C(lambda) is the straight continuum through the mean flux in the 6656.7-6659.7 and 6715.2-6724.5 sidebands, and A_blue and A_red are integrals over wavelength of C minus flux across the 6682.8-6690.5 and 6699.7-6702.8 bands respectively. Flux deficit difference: -1.9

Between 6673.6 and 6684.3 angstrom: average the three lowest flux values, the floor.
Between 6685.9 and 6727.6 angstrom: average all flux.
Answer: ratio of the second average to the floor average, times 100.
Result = 98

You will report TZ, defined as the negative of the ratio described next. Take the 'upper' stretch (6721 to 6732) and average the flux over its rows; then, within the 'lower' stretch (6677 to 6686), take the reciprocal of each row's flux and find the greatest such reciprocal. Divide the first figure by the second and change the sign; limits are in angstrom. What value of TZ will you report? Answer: -44.3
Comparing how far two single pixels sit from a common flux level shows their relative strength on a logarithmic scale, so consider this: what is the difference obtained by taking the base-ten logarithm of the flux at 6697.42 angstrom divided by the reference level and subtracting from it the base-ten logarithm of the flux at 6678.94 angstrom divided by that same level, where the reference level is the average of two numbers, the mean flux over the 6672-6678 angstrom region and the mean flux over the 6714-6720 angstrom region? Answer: -0.037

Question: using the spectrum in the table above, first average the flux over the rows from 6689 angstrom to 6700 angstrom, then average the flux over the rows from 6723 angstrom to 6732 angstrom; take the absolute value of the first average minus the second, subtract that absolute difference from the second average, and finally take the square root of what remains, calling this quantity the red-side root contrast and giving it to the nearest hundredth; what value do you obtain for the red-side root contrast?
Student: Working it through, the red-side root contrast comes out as 2.52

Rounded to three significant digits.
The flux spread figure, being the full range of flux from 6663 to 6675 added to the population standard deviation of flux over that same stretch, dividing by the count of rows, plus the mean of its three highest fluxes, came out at 6.67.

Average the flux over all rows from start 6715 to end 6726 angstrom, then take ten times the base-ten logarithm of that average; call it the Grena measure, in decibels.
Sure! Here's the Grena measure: 8.28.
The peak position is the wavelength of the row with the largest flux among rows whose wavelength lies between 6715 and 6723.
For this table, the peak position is 6717.50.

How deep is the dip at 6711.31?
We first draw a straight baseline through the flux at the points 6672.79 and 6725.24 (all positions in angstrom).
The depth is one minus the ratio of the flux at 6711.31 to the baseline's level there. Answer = -0.02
